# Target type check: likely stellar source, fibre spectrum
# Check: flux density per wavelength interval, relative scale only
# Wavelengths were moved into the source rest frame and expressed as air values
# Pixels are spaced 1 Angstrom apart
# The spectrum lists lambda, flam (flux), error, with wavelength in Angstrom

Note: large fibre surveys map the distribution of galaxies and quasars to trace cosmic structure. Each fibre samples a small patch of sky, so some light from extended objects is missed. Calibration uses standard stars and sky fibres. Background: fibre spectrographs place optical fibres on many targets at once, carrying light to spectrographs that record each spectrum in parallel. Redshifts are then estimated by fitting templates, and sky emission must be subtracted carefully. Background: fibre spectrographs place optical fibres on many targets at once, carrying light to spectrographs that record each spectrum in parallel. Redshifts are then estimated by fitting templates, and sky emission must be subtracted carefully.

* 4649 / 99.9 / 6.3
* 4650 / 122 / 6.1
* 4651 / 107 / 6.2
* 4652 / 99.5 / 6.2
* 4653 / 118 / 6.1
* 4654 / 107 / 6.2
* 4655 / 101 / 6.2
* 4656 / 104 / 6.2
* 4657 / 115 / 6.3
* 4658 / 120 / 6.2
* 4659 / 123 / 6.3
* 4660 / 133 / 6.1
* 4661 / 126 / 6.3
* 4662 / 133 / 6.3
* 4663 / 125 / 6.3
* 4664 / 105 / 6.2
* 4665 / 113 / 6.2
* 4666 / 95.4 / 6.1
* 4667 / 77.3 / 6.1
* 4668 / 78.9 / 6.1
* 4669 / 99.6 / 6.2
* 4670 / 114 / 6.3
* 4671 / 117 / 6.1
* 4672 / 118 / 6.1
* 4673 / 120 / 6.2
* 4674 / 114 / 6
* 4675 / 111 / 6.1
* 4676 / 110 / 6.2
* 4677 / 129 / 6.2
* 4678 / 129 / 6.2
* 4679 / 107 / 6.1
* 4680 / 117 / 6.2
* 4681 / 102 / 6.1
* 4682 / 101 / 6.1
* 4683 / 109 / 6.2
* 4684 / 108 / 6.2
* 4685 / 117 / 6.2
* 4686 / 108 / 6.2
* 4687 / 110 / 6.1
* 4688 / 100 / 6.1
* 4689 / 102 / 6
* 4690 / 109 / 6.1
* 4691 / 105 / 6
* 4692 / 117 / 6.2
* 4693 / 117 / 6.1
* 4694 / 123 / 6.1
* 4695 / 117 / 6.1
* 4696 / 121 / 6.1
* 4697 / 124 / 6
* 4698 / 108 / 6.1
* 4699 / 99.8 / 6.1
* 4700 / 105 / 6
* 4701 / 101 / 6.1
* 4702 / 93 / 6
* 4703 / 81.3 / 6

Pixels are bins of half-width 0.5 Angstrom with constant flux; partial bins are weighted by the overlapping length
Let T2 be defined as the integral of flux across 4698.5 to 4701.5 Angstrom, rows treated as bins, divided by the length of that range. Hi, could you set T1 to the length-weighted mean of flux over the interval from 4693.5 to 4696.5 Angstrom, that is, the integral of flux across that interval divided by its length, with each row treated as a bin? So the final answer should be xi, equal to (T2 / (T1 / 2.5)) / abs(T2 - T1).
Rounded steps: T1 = 120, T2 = 102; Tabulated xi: 0.12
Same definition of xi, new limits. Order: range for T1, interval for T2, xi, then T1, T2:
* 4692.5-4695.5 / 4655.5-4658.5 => 0.40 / 119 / 113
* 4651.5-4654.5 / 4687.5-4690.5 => 0.53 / 108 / 104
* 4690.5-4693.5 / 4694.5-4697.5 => 0.35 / 113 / 121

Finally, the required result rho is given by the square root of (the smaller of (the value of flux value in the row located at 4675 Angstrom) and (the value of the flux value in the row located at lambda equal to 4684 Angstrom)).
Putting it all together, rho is 10.4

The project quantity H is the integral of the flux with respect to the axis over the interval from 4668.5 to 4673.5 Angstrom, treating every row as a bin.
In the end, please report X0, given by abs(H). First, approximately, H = 569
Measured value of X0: 569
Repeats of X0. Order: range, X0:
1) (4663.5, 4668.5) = 470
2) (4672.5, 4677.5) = 584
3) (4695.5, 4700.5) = 558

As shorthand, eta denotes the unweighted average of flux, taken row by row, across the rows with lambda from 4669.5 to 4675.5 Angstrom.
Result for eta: 116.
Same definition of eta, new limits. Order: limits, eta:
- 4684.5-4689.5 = 107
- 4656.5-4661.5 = 123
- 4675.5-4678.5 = 123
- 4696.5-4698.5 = 116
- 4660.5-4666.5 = 116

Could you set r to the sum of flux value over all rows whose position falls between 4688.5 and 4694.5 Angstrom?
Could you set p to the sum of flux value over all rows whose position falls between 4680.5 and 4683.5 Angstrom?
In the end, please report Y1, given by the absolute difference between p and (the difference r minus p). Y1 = 49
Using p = 312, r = 673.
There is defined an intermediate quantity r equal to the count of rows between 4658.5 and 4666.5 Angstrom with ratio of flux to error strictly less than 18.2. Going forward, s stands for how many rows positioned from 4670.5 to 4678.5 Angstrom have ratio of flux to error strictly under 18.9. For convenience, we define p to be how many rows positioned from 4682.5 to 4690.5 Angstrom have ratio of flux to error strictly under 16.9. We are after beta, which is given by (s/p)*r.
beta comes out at 4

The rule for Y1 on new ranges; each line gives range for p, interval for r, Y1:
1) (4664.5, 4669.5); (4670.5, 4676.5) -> 238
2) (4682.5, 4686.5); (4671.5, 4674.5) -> 532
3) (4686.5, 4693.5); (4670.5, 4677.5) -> 701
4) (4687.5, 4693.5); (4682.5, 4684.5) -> 1083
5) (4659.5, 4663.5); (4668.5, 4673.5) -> 465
